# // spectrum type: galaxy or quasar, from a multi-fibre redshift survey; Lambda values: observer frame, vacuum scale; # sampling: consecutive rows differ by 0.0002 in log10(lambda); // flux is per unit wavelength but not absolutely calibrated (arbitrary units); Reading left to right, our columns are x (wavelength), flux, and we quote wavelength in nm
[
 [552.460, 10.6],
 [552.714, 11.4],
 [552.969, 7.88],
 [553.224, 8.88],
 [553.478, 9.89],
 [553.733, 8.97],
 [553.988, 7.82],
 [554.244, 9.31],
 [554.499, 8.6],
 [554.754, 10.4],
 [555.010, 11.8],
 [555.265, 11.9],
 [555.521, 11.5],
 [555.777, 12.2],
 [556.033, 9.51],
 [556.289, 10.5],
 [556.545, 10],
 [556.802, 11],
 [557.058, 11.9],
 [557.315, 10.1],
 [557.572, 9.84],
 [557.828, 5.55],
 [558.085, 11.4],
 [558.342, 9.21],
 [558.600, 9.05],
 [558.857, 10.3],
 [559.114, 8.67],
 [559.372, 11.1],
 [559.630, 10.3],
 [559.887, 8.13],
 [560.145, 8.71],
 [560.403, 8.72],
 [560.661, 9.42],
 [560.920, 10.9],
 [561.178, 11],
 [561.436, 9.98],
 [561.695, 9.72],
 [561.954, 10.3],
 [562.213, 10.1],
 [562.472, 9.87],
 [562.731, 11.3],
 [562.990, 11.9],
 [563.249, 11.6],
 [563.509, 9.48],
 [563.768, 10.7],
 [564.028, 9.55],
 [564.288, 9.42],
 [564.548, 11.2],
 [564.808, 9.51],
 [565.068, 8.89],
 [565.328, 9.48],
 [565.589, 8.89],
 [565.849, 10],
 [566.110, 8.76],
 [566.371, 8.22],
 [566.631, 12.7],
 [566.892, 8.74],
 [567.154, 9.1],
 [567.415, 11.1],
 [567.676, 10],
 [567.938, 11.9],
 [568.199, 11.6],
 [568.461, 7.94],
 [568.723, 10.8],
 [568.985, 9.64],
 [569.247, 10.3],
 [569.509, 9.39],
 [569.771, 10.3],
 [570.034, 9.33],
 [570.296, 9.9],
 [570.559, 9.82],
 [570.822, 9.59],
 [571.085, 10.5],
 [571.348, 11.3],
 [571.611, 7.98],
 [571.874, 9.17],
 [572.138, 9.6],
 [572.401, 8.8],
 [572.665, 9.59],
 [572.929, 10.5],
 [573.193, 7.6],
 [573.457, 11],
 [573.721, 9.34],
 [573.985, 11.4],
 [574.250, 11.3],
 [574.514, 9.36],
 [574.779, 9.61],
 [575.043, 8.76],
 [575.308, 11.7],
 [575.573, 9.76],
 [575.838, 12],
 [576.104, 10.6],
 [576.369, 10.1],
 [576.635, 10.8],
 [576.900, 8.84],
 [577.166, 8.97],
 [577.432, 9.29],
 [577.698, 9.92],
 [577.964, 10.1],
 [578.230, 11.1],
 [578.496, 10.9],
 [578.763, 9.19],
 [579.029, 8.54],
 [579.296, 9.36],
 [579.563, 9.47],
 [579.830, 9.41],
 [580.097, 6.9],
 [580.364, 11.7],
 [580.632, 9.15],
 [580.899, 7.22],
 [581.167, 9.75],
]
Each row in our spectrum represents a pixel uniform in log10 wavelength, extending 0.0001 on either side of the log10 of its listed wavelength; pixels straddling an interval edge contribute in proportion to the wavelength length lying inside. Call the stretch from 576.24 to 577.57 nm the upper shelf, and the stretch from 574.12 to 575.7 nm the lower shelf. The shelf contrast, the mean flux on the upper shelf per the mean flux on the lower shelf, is 0.952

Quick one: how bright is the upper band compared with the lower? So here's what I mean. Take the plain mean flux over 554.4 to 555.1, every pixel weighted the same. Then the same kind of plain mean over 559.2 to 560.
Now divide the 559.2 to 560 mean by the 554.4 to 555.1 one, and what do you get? 0.96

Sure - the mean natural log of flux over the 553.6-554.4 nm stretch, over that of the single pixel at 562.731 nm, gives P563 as 0.891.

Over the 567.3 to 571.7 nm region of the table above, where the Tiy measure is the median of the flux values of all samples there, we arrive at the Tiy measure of 10.0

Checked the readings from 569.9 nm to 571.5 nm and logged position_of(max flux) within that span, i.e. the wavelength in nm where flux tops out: 571.348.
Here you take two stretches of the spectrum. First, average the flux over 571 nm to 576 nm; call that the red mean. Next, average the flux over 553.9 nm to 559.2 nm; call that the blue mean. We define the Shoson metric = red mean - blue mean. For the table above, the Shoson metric -0.1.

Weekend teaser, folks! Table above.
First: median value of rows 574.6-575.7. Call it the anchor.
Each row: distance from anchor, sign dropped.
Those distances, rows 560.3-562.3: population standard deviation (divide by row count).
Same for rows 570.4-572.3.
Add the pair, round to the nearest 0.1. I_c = 1.1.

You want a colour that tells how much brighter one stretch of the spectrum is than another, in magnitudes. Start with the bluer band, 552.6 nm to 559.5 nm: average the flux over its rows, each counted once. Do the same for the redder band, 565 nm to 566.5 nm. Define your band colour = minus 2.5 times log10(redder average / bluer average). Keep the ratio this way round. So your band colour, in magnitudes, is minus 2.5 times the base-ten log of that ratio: 0.10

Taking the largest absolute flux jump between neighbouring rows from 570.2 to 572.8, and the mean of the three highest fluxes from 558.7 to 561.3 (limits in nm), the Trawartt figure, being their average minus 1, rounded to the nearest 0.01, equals 6.16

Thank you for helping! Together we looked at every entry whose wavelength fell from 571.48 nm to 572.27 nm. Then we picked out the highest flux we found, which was 9.6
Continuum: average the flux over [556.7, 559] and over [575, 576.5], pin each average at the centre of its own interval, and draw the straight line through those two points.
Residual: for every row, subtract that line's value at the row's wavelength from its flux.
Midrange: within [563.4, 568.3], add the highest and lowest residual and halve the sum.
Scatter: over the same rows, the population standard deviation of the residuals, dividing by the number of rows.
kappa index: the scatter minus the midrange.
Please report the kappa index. 0.9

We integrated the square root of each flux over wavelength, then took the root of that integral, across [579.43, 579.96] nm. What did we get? 1.28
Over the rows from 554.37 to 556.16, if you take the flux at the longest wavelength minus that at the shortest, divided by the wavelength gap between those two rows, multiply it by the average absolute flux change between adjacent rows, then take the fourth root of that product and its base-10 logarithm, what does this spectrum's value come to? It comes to -0.04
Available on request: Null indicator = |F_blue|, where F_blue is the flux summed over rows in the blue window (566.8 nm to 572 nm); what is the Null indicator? 198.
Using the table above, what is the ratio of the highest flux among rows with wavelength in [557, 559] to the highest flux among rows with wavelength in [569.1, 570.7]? 1.16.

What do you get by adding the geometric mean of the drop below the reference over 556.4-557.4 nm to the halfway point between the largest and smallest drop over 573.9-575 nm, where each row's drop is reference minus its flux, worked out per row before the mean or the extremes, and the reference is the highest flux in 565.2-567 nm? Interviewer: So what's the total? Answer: 4.1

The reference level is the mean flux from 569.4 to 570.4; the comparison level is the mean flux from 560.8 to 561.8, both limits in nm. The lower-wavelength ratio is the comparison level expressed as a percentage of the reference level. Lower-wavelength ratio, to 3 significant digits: 107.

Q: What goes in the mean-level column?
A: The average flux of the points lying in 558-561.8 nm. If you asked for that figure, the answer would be 9.8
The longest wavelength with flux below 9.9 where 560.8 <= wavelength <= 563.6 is 563.509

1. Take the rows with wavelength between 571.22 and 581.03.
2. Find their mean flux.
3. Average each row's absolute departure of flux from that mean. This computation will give 1.0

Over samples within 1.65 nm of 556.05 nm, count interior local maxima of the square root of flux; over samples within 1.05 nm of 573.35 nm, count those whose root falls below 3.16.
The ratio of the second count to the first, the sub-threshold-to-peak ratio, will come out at 1.0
